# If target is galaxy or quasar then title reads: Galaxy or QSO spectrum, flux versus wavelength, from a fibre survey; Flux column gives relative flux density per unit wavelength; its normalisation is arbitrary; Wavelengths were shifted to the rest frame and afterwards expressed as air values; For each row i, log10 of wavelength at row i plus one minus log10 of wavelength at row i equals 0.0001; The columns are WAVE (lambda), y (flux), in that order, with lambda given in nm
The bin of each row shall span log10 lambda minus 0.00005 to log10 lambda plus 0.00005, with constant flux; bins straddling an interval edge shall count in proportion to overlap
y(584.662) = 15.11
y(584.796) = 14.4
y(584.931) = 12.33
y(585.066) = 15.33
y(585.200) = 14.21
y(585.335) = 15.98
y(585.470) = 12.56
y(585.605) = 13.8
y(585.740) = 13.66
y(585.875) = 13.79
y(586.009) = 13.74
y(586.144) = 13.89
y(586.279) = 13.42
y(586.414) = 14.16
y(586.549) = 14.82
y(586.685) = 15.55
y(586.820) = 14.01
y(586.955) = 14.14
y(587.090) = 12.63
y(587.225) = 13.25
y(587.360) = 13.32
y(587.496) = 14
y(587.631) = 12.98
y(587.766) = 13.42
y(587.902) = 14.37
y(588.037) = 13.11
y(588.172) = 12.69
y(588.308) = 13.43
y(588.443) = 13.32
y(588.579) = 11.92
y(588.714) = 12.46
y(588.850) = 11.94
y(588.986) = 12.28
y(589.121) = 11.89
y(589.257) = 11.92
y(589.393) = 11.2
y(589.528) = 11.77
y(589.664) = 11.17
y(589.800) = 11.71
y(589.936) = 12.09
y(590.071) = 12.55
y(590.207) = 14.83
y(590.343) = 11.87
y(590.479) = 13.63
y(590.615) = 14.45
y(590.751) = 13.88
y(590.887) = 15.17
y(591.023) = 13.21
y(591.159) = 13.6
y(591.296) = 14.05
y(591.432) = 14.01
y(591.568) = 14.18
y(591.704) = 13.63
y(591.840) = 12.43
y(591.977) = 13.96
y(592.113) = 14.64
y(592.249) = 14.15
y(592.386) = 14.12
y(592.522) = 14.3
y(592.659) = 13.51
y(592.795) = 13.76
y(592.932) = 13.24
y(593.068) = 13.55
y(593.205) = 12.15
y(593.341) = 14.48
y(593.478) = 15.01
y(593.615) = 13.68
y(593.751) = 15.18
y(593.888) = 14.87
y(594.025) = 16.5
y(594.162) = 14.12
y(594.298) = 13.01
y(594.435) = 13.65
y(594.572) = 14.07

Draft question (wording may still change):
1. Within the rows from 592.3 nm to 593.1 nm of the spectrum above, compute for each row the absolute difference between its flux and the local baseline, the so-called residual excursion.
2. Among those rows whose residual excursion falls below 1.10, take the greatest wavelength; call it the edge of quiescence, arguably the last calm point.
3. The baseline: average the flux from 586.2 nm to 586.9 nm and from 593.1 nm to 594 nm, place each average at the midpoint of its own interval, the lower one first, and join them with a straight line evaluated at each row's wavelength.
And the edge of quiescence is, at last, 593.068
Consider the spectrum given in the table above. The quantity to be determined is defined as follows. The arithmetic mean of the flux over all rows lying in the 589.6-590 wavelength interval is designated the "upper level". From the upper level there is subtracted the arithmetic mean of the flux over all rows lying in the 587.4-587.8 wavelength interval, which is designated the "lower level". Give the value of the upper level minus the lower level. -1.81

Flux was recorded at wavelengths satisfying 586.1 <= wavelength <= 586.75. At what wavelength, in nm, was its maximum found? 586.685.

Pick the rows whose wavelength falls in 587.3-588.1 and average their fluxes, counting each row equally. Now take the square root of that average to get 3.68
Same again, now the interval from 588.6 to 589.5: 3.46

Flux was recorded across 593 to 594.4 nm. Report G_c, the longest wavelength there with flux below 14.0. 594.298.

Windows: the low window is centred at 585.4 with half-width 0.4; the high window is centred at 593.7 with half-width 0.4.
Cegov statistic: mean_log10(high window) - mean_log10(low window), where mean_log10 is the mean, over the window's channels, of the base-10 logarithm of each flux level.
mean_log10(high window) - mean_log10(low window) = 0.021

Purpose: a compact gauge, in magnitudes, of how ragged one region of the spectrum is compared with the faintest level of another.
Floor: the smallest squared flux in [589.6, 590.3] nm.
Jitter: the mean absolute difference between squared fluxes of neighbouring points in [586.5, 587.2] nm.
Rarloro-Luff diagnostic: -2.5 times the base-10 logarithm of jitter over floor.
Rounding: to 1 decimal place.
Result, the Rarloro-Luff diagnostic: 1.6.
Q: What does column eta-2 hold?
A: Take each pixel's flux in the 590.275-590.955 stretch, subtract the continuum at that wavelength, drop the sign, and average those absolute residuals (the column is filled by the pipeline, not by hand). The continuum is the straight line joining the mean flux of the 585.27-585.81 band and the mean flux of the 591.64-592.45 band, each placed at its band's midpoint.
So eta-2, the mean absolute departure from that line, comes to 0.83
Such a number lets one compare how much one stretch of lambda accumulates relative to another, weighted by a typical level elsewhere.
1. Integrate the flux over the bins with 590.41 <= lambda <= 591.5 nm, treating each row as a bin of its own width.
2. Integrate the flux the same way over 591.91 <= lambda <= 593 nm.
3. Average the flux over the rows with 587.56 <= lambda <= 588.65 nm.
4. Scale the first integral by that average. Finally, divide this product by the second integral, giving 13.2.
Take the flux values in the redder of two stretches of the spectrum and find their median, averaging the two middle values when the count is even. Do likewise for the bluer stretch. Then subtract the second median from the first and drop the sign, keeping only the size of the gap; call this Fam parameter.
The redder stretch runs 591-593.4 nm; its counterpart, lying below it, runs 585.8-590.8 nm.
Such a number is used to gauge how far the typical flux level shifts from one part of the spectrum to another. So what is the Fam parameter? 0.5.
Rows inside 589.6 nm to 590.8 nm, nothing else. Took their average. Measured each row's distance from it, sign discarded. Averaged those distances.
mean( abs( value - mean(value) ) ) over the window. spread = 1.1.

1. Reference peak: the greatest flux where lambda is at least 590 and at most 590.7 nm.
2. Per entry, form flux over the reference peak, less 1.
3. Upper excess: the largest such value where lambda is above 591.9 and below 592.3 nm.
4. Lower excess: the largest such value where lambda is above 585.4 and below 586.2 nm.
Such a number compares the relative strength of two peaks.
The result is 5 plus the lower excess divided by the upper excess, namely 10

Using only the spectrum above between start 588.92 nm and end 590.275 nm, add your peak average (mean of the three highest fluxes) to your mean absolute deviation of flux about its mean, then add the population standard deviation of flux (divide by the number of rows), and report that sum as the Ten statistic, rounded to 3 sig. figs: 14.9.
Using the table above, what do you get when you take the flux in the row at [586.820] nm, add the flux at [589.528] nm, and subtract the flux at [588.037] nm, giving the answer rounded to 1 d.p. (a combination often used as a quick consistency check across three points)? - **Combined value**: 12.7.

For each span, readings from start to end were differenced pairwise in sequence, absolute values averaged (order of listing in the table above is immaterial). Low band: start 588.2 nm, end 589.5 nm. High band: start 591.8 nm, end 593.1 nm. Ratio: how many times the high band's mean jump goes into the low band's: 0.95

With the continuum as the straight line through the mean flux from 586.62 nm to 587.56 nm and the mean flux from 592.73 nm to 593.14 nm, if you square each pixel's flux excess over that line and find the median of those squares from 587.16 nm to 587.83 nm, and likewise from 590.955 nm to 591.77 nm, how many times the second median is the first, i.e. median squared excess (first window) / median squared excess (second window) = 1.5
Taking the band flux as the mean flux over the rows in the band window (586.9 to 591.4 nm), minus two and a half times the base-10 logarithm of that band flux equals -2.78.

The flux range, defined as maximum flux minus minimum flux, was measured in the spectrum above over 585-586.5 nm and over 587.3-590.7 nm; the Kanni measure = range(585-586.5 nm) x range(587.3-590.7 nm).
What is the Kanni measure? 13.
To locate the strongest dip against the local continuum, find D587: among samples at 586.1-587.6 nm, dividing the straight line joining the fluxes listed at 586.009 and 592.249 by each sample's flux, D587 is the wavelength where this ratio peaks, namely 587.090 nm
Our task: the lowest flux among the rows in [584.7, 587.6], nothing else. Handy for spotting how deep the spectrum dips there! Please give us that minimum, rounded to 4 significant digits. 12.33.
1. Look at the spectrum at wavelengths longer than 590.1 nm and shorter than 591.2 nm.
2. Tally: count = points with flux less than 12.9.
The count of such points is 1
